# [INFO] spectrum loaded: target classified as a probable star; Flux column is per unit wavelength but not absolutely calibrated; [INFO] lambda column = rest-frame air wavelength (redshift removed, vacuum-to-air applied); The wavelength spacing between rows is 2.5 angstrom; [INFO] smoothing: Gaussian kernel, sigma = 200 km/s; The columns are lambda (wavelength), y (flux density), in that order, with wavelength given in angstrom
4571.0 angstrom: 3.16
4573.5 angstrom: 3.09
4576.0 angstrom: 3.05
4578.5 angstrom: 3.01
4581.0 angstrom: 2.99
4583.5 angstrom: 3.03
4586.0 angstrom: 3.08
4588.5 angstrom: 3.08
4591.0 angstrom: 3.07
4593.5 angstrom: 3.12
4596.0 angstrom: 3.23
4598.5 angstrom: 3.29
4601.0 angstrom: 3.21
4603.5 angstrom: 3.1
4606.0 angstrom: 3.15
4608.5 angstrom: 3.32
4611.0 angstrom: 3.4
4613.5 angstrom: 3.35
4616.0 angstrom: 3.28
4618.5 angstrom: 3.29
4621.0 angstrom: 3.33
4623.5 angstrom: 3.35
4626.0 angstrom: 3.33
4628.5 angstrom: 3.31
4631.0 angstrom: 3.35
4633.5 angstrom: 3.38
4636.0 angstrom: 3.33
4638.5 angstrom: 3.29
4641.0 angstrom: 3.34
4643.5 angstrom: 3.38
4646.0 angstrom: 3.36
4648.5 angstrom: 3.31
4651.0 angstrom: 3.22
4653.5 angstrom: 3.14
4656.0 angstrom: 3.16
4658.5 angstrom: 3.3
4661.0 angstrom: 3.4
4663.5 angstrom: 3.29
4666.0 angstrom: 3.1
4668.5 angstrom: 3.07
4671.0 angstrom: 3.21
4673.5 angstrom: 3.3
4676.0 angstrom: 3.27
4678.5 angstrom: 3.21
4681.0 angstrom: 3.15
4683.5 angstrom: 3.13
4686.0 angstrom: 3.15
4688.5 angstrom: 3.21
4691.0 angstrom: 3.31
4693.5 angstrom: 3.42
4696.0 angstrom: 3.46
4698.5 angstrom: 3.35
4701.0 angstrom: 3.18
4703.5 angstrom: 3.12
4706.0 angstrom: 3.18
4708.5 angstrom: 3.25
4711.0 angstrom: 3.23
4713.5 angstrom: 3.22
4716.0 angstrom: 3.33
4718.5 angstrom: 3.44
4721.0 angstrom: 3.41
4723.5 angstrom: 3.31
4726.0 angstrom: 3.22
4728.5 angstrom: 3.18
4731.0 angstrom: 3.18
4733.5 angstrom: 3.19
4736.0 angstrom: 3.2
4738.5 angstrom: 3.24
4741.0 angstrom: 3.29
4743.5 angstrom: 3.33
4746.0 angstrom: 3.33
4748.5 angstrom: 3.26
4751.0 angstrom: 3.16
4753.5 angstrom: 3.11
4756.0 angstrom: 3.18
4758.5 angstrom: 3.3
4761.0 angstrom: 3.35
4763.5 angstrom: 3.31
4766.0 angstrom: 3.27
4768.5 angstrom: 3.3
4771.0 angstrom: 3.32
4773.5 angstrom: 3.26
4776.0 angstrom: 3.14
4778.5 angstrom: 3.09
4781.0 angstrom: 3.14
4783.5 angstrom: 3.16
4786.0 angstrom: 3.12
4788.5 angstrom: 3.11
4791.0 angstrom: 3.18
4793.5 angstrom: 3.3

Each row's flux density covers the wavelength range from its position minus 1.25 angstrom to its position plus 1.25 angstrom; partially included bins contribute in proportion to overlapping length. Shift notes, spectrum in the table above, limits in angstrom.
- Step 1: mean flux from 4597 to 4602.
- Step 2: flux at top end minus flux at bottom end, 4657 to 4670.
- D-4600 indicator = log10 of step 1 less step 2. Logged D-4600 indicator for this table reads 0.542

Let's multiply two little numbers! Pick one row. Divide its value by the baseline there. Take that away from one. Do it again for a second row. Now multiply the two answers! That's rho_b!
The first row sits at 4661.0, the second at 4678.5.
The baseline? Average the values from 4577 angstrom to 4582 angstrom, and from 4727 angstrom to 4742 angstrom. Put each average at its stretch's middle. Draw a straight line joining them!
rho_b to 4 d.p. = 0.0022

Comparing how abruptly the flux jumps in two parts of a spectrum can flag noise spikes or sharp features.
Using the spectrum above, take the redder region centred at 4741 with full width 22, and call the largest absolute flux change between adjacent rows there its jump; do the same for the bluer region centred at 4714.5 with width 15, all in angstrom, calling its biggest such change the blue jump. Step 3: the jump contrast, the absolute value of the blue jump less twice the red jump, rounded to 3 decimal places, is 0.090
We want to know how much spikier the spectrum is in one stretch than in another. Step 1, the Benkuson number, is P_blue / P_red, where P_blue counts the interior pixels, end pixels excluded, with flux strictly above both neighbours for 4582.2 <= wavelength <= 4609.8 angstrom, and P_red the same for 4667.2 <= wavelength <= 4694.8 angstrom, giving 1.0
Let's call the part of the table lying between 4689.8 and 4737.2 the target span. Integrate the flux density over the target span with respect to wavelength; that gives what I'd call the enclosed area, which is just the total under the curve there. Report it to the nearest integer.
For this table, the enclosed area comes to 155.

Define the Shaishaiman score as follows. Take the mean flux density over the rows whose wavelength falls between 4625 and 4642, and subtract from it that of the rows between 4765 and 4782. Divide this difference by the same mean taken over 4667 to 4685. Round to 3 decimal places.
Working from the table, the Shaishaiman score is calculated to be 0.036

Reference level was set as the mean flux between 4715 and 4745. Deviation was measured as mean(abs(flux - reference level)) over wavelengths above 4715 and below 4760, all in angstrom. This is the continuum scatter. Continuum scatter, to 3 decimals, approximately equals 0.076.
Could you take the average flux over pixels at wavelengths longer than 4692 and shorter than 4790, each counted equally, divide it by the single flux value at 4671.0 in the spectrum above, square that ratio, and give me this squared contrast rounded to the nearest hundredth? 1.02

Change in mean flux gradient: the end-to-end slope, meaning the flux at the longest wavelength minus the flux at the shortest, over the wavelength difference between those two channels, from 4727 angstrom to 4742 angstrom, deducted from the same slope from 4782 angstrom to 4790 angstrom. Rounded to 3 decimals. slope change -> -0.019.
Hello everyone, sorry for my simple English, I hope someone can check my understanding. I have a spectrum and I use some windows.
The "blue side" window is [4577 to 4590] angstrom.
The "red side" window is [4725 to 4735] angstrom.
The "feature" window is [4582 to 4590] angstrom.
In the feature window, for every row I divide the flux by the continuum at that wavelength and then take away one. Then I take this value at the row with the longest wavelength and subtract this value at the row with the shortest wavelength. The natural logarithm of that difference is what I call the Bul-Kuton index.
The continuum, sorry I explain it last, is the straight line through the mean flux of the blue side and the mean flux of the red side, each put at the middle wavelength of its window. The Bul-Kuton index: -4.22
